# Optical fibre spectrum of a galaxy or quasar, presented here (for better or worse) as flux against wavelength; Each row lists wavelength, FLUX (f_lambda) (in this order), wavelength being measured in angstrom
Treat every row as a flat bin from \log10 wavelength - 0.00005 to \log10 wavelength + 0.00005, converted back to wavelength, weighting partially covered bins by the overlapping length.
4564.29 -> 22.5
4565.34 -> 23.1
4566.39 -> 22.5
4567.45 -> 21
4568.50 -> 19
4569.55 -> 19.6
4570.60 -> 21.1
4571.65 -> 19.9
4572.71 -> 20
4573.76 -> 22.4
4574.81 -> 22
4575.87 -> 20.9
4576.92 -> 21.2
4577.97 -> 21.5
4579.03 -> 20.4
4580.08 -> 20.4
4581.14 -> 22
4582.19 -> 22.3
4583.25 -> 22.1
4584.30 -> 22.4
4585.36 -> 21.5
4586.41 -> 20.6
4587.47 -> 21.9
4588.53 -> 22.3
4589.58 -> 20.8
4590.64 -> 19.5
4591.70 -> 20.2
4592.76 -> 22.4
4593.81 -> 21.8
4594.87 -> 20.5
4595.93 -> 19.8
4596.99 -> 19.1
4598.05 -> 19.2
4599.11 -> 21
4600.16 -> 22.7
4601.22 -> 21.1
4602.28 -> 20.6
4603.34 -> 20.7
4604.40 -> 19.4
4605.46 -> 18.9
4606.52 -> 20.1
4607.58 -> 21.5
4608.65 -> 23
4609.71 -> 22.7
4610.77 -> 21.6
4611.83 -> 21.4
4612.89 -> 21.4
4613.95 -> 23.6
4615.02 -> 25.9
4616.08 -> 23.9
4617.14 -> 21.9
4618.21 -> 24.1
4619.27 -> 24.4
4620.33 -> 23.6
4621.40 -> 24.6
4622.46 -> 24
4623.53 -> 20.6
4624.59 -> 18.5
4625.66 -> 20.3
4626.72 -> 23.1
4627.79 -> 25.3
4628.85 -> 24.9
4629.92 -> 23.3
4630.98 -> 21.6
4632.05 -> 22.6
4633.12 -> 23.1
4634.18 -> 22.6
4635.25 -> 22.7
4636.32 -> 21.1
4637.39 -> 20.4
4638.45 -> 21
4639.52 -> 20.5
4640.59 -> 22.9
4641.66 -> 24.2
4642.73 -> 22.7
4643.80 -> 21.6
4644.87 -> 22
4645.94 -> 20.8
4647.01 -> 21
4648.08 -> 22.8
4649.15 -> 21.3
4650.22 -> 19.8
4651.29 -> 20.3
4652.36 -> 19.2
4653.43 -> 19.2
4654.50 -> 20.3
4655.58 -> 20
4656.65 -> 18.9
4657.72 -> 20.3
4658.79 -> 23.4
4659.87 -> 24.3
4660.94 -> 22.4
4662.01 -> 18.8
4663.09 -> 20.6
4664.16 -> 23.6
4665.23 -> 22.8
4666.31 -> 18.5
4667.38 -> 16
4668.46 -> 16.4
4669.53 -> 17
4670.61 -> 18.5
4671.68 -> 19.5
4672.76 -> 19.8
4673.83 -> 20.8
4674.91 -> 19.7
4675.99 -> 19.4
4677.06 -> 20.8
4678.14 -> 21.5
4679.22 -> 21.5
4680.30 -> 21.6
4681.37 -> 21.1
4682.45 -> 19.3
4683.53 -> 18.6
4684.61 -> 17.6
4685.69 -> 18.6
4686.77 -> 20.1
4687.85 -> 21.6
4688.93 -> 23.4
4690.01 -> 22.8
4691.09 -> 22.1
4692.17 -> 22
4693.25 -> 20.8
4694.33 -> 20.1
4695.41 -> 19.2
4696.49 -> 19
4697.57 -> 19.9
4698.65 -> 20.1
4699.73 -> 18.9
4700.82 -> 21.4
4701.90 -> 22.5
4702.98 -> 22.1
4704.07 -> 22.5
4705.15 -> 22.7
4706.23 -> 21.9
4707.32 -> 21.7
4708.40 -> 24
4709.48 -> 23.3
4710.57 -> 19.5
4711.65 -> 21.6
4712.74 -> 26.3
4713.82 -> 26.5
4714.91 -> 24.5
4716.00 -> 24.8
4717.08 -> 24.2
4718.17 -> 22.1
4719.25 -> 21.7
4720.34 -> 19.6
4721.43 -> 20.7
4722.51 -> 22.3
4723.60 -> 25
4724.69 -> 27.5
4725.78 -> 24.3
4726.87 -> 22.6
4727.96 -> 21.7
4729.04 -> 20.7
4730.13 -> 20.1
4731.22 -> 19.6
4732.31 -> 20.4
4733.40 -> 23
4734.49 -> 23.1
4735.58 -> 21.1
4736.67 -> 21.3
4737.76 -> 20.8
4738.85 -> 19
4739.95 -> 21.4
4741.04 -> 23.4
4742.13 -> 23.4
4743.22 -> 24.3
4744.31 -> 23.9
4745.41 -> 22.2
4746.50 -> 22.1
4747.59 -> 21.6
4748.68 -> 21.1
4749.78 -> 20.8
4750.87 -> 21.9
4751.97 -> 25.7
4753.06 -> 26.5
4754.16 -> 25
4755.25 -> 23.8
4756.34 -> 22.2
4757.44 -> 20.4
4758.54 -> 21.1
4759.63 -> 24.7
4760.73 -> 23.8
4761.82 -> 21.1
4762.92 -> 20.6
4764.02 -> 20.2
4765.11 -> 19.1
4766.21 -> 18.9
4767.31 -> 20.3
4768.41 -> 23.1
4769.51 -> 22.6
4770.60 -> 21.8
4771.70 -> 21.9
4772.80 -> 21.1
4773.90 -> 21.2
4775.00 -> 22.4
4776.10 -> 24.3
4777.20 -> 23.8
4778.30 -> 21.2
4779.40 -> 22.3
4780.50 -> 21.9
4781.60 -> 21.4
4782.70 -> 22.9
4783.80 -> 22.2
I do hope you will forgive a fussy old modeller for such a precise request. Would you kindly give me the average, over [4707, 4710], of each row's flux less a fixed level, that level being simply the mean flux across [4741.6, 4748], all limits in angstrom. 0.1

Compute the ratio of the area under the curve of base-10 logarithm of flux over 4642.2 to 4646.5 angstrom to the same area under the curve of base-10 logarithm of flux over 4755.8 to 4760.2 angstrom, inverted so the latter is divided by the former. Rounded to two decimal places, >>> 1.03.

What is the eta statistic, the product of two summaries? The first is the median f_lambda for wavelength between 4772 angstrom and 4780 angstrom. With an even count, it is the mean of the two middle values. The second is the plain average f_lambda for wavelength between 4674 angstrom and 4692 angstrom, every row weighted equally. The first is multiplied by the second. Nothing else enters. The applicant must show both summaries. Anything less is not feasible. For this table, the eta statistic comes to 460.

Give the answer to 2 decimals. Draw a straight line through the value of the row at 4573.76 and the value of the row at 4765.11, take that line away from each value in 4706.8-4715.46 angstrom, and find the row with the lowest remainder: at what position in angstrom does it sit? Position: 4710.57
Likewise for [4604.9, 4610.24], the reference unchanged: 4605.46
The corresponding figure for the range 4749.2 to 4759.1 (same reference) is 4757.44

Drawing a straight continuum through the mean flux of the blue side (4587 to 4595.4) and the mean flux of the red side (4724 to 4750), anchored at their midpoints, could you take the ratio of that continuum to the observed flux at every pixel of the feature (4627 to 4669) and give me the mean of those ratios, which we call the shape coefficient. 1.02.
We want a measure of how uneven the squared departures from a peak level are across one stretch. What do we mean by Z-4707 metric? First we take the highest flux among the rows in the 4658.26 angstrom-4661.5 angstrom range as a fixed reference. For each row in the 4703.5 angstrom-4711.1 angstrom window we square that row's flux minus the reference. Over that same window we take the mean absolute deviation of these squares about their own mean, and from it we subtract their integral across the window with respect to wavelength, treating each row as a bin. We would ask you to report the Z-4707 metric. -41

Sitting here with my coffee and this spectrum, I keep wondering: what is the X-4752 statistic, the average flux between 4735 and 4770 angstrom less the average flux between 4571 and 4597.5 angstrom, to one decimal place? 1.0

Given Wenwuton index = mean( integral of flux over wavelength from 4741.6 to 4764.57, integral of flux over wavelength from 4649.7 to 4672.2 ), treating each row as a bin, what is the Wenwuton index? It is 486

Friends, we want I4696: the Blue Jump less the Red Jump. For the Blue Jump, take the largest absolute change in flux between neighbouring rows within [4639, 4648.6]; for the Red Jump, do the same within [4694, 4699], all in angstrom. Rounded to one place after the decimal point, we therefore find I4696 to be 1.5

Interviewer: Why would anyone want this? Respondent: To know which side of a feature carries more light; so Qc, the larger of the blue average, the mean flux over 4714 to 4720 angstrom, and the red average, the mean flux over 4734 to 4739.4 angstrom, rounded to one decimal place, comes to 23.5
